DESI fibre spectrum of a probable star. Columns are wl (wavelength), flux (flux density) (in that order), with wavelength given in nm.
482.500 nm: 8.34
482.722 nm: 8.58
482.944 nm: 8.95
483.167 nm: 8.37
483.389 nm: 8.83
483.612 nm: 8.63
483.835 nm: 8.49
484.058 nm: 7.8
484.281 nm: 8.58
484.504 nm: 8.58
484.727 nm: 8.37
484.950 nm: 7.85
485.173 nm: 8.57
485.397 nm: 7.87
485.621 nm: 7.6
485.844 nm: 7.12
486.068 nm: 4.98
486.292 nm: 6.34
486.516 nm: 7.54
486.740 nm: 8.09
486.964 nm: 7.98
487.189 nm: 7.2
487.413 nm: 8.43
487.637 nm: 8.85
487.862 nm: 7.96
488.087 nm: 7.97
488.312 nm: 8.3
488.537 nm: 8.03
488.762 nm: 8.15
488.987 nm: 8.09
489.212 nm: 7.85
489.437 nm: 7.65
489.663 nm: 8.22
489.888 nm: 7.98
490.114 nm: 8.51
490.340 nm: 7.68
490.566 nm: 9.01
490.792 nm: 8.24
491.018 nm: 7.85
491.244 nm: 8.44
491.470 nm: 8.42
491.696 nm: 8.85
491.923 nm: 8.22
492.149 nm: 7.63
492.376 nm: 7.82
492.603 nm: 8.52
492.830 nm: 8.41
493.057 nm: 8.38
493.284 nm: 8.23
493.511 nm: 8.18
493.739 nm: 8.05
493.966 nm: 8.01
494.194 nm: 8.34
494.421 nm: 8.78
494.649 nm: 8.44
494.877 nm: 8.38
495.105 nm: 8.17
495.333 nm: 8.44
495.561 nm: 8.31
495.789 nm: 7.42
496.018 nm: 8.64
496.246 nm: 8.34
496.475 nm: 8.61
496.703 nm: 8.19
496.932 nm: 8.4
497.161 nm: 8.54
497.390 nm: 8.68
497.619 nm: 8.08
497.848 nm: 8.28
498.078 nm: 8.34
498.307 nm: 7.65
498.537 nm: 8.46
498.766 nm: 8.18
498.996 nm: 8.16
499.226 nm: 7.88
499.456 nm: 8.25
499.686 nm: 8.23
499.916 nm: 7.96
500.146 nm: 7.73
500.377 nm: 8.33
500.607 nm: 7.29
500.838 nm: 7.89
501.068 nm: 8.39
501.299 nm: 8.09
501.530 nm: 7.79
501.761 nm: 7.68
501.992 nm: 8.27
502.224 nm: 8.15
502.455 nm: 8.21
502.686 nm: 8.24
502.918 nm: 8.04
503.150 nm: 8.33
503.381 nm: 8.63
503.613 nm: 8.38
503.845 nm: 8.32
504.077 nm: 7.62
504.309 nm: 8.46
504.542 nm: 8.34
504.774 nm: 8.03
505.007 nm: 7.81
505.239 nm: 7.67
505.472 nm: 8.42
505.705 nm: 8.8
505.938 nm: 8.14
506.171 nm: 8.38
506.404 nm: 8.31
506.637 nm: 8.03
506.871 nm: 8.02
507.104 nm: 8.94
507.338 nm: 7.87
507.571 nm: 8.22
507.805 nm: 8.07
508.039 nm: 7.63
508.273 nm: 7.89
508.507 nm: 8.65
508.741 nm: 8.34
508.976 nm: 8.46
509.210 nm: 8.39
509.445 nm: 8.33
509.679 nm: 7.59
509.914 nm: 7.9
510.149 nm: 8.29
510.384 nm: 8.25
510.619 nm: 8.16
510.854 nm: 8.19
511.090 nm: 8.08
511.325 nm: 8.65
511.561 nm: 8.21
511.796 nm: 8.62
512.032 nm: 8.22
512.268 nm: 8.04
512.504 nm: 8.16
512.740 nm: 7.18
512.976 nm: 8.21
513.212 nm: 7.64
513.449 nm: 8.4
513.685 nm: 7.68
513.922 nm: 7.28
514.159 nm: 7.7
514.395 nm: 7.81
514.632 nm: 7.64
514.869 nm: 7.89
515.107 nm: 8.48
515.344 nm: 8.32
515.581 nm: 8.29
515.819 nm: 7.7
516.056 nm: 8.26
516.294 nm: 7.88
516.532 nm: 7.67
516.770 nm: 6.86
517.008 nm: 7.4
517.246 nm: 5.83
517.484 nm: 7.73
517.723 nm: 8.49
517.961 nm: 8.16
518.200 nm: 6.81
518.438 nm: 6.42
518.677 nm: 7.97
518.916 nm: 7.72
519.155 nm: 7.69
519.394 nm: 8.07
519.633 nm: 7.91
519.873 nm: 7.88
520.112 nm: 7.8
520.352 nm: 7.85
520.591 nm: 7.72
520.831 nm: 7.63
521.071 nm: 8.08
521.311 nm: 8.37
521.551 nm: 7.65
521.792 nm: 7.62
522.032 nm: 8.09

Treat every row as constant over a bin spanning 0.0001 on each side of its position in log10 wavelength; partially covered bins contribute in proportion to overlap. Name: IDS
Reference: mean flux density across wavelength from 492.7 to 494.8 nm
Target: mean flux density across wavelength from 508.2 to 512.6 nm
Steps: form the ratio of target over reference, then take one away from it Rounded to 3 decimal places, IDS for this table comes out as -0.010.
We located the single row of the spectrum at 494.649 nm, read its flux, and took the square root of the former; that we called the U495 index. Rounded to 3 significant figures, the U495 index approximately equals 2.91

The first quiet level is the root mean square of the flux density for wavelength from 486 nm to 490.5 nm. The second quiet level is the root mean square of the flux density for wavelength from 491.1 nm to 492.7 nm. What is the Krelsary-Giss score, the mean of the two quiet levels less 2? 6.1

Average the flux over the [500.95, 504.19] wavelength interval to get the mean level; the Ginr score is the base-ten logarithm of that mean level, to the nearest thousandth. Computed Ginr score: 0.911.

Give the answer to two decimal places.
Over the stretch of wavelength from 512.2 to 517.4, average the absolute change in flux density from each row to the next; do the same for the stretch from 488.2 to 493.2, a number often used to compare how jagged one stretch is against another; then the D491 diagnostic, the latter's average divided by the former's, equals 0.81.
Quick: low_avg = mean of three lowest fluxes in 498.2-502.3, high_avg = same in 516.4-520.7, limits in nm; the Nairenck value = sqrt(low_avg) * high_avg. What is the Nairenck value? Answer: 17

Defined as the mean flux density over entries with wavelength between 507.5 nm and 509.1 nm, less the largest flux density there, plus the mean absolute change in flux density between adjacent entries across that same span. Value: -0.13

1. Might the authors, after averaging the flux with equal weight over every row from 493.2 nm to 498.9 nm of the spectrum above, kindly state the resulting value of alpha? 8.29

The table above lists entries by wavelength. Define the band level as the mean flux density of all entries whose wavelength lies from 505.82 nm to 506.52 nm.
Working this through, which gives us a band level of 8.28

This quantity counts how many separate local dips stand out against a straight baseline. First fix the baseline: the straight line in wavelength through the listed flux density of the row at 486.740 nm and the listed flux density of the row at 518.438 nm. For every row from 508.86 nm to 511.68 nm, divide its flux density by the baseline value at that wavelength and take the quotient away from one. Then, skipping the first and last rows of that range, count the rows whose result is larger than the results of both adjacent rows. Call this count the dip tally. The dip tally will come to 3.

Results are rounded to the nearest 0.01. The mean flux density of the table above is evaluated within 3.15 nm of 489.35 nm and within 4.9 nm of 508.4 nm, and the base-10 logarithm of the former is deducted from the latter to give 7.26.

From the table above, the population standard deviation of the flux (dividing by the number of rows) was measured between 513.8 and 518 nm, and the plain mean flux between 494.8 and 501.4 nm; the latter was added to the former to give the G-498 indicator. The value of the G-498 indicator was 8.81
